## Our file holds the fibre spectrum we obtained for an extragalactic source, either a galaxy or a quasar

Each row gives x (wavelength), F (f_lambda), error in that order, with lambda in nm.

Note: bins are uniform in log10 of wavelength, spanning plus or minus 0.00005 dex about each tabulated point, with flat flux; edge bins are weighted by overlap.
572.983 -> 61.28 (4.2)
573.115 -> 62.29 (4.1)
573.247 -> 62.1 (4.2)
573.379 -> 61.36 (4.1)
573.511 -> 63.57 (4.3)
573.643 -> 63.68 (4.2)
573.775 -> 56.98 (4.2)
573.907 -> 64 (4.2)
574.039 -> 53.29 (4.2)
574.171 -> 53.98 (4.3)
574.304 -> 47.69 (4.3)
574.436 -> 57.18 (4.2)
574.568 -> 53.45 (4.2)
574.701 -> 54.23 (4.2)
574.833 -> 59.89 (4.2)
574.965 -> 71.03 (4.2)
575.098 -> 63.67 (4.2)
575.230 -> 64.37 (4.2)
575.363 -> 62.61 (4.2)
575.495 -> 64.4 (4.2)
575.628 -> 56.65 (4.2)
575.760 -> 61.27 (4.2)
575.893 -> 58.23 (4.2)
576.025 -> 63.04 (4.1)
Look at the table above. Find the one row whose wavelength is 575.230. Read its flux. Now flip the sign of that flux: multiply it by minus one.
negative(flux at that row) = -64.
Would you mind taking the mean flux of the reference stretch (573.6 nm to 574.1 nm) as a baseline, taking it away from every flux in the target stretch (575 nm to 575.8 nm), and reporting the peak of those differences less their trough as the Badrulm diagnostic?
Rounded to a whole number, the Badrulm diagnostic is 8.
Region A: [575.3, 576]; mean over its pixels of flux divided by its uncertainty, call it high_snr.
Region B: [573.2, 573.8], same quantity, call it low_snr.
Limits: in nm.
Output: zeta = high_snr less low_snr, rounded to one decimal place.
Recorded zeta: -0.2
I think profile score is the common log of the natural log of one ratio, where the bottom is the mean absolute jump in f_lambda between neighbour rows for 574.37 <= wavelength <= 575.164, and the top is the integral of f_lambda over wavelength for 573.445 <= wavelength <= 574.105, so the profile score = 0.29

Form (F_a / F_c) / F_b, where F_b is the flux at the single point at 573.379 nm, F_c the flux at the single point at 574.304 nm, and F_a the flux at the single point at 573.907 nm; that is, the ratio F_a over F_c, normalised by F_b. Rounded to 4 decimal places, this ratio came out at 0.0219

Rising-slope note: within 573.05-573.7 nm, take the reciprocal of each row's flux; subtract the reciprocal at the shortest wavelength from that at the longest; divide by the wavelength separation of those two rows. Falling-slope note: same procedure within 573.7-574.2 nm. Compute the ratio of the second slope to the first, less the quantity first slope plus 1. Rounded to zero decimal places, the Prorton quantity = -5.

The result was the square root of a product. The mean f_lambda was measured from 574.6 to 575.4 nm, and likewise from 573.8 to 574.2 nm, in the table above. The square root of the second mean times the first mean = 59.8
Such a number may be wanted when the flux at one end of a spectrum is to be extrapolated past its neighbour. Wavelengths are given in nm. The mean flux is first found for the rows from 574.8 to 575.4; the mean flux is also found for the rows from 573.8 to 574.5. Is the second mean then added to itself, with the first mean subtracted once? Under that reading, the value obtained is 46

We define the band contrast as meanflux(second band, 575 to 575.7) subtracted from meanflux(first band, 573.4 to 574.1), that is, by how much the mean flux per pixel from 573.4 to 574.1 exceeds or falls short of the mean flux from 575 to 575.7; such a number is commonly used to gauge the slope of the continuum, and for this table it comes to -2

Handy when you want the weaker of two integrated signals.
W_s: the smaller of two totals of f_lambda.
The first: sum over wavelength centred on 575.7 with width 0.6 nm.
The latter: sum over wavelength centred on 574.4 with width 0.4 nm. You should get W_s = 158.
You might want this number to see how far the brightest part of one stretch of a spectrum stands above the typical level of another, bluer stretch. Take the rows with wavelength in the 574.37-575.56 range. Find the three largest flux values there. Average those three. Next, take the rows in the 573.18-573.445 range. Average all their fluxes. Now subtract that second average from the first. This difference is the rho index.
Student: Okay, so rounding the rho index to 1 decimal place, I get 4.9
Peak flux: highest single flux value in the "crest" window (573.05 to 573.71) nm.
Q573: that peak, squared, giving 4055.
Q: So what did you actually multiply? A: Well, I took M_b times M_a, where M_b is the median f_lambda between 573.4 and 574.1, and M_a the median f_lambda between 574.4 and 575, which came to 3635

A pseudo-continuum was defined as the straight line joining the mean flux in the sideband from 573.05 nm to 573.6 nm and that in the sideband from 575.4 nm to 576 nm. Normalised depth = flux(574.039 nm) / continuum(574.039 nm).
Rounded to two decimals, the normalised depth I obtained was 0.86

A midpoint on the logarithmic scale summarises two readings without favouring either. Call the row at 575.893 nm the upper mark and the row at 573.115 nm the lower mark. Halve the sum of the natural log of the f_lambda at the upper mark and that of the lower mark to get 4.10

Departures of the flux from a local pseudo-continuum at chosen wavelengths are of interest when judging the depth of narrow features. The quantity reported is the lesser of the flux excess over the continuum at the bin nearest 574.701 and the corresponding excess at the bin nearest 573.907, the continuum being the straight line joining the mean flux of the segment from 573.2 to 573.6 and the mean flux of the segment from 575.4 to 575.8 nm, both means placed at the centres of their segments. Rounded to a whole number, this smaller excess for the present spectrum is -7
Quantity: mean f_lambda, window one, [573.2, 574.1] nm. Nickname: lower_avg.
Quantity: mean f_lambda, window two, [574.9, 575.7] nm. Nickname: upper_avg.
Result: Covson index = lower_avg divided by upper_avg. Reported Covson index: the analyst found 0.95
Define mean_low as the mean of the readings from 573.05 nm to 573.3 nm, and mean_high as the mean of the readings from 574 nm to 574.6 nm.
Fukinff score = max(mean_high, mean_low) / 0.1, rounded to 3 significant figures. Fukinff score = 622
